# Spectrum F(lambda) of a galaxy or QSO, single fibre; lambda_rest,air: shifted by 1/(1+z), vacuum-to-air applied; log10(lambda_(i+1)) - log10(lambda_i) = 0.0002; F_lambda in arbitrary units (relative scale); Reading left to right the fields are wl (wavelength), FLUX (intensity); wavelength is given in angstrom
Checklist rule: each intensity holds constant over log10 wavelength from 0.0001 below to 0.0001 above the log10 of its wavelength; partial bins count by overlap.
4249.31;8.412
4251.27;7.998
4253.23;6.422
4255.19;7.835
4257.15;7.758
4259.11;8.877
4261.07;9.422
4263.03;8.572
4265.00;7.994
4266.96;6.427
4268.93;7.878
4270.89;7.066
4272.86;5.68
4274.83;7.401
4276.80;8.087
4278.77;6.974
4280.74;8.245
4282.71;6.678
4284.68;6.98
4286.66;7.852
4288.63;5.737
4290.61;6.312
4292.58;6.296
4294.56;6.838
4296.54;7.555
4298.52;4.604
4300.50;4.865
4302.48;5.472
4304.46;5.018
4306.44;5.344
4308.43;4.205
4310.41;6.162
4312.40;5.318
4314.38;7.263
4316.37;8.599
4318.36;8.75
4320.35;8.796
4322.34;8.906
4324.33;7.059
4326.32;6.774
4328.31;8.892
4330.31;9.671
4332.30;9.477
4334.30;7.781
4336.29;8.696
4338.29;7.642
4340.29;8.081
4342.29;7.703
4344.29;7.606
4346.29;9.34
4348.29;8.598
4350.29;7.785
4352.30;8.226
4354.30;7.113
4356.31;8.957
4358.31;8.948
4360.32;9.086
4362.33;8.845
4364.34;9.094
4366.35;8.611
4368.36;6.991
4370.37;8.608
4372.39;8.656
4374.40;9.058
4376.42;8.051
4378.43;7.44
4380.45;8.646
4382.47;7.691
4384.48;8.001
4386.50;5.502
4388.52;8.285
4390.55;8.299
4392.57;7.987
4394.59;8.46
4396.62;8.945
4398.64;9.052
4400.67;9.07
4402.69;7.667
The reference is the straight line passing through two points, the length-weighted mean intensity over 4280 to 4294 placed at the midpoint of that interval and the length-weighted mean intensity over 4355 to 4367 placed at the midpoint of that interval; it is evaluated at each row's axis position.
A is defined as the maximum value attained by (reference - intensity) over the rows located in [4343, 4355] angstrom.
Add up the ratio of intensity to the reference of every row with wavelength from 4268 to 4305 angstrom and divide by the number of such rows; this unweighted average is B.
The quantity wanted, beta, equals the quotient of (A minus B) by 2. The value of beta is 0.3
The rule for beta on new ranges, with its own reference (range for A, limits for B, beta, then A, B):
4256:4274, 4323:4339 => -0.1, 1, 1.02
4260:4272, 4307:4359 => -0.6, 0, 0.98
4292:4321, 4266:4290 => 1.1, 3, 1.08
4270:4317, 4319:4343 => 1.1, 3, 1.03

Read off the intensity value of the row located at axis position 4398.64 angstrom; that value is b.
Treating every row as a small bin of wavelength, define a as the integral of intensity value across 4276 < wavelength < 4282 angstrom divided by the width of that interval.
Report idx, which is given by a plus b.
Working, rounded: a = 7.71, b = 9.052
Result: 16.8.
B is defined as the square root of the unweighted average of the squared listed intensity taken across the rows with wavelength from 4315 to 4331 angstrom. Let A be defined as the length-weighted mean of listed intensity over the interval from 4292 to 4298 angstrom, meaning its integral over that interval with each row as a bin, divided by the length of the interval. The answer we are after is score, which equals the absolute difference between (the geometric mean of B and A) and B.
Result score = 0.9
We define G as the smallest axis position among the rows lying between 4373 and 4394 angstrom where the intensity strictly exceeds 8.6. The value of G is 4374.40 angstrom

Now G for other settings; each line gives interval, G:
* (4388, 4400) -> 4396.62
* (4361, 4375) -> 4362.33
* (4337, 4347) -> 4346.29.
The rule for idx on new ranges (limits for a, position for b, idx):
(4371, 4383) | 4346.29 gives 17.6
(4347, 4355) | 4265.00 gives 16.0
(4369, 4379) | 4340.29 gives 16.4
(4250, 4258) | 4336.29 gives 16.2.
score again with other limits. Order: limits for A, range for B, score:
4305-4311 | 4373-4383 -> 1.7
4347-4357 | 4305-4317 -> 0.9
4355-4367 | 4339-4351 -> 0.3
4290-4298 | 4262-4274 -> 0.4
